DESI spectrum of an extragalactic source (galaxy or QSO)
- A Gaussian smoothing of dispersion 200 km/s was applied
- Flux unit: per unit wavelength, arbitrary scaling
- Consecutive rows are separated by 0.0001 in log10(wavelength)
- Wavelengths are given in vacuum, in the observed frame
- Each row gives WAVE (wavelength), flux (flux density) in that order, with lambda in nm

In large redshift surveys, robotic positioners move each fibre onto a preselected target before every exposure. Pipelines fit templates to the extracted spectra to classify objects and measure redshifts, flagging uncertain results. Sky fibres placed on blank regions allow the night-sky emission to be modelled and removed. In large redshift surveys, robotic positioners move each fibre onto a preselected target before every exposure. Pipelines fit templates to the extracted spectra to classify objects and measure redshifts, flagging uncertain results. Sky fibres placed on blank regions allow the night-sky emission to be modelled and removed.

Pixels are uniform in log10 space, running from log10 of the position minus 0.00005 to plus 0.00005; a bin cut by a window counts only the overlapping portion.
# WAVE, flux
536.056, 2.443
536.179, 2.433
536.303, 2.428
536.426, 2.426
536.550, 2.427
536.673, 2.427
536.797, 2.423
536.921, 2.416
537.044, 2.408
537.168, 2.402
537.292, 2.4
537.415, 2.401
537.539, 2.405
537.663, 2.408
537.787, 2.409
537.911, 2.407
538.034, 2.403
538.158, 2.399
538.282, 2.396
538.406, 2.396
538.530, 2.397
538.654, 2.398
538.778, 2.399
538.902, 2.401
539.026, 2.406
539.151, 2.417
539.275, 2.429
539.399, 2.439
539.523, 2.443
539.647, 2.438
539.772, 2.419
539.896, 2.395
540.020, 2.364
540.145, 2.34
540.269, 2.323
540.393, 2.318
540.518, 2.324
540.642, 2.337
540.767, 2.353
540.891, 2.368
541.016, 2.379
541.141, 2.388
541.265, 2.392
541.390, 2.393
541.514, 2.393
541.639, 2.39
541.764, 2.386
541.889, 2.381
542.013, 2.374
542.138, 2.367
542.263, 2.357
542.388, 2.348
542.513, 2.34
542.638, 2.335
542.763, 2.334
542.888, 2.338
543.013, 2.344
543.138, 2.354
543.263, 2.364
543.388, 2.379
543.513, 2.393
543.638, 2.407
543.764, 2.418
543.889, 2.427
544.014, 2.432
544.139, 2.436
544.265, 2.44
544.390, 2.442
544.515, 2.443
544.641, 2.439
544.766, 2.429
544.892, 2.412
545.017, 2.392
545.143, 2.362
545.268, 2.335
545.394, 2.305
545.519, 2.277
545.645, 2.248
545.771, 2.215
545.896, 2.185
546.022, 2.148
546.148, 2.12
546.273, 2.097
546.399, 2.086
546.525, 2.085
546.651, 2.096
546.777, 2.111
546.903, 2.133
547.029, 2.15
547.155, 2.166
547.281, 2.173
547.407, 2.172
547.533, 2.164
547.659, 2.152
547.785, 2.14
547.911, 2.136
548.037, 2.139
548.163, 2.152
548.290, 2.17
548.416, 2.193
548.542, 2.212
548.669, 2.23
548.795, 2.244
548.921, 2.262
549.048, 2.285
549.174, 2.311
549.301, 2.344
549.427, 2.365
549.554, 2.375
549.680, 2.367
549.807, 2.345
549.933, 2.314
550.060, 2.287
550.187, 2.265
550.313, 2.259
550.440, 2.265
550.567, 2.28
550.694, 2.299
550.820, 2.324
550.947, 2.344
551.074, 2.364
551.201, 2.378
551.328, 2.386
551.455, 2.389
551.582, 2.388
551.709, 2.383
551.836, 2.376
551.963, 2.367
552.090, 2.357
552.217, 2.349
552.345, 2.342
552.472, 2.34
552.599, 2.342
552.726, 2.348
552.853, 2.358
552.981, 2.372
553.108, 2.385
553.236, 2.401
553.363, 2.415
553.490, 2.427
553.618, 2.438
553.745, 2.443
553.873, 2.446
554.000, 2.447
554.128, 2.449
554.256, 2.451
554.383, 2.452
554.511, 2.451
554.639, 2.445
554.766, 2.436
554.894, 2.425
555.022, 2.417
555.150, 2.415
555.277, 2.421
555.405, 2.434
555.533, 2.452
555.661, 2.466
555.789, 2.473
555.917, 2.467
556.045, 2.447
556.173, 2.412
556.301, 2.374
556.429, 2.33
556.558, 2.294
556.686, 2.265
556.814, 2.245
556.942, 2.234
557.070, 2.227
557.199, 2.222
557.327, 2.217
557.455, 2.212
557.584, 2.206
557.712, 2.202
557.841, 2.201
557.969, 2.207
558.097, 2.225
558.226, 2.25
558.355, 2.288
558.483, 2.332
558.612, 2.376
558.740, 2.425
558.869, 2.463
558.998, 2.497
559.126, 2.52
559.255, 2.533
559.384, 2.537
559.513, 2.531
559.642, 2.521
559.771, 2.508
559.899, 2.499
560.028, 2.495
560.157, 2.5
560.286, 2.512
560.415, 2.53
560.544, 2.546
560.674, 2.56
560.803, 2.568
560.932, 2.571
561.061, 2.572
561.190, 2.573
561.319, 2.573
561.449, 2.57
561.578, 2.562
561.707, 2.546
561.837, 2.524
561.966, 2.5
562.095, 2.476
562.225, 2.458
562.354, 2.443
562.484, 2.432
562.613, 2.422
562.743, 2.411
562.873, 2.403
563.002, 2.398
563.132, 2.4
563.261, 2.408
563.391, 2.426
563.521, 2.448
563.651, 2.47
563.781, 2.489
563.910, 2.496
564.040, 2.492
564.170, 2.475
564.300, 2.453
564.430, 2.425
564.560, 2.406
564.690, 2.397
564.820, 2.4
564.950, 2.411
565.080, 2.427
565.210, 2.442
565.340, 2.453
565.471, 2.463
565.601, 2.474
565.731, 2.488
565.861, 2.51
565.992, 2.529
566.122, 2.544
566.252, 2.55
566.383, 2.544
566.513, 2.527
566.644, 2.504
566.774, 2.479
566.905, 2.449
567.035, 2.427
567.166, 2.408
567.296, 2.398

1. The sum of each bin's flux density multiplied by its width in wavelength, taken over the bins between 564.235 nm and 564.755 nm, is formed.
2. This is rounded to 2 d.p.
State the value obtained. 1.26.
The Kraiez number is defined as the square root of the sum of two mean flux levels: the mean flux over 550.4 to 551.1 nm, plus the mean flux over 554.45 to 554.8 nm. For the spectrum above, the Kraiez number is 2.18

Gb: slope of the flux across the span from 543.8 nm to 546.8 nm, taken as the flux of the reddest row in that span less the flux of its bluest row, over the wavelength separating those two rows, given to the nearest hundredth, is -0.11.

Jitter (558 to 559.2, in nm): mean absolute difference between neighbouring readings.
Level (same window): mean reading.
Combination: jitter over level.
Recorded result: 0.016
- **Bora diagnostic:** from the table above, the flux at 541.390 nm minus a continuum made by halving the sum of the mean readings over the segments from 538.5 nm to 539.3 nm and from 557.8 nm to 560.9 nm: -0.032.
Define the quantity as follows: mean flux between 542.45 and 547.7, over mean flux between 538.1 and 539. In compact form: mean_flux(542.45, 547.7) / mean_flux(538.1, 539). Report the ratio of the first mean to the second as 0.95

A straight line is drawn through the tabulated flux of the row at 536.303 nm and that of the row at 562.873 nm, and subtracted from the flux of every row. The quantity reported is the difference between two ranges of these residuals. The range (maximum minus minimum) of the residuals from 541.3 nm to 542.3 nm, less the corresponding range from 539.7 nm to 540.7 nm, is -0.065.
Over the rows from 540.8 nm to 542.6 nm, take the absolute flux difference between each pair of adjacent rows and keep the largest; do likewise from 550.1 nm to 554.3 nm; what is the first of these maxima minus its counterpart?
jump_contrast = -0.014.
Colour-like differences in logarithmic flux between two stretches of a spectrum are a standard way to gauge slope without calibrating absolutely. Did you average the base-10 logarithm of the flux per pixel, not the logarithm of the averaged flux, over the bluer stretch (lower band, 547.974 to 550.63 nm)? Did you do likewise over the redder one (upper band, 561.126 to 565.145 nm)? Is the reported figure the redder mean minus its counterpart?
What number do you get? 0.04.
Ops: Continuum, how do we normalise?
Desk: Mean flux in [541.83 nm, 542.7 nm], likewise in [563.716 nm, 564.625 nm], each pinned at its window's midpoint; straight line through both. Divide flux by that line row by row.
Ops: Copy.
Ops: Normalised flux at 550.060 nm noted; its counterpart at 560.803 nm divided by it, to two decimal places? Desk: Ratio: 1.10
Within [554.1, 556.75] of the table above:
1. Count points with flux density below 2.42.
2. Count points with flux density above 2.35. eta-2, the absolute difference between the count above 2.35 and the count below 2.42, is 11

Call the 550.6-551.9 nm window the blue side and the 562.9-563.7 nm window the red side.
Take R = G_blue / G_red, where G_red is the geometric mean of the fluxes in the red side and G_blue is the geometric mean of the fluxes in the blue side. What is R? 0.97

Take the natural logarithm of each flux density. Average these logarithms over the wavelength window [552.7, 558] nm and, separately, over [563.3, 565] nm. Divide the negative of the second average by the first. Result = -1.04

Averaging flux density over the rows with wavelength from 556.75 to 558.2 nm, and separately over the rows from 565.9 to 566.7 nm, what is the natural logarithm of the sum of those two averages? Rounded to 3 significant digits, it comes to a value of 1.56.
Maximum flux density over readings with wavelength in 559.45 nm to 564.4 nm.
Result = 2.573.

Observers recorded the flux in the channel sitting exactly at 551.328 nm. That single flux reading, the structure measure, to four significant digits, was 2.386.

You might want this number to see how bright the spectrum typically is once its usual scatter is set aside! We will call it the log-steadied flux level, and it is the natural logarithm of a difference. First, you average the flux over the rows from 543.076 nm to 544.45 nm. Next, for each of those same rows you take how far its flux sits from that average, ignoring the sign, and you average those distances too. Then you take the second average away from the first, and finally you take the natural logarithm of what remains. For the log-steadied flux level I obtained 0.868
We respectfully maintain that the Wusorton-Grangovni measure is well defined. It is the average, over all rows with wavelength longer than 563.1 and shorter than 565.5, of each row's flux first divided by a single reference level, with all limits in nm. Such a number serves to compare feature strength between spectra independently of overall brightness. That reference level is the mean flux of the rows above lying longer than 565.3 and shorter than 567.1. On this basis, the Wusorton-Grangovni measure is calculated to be 0.98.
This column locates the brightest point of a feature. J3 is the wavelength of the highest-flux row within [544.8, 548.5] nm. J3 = 544.892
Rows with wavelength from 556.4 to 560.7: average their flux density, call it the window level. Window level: 2.37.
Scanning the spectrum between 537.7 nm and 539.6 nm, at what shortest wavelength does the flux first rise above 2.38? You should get 537.787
